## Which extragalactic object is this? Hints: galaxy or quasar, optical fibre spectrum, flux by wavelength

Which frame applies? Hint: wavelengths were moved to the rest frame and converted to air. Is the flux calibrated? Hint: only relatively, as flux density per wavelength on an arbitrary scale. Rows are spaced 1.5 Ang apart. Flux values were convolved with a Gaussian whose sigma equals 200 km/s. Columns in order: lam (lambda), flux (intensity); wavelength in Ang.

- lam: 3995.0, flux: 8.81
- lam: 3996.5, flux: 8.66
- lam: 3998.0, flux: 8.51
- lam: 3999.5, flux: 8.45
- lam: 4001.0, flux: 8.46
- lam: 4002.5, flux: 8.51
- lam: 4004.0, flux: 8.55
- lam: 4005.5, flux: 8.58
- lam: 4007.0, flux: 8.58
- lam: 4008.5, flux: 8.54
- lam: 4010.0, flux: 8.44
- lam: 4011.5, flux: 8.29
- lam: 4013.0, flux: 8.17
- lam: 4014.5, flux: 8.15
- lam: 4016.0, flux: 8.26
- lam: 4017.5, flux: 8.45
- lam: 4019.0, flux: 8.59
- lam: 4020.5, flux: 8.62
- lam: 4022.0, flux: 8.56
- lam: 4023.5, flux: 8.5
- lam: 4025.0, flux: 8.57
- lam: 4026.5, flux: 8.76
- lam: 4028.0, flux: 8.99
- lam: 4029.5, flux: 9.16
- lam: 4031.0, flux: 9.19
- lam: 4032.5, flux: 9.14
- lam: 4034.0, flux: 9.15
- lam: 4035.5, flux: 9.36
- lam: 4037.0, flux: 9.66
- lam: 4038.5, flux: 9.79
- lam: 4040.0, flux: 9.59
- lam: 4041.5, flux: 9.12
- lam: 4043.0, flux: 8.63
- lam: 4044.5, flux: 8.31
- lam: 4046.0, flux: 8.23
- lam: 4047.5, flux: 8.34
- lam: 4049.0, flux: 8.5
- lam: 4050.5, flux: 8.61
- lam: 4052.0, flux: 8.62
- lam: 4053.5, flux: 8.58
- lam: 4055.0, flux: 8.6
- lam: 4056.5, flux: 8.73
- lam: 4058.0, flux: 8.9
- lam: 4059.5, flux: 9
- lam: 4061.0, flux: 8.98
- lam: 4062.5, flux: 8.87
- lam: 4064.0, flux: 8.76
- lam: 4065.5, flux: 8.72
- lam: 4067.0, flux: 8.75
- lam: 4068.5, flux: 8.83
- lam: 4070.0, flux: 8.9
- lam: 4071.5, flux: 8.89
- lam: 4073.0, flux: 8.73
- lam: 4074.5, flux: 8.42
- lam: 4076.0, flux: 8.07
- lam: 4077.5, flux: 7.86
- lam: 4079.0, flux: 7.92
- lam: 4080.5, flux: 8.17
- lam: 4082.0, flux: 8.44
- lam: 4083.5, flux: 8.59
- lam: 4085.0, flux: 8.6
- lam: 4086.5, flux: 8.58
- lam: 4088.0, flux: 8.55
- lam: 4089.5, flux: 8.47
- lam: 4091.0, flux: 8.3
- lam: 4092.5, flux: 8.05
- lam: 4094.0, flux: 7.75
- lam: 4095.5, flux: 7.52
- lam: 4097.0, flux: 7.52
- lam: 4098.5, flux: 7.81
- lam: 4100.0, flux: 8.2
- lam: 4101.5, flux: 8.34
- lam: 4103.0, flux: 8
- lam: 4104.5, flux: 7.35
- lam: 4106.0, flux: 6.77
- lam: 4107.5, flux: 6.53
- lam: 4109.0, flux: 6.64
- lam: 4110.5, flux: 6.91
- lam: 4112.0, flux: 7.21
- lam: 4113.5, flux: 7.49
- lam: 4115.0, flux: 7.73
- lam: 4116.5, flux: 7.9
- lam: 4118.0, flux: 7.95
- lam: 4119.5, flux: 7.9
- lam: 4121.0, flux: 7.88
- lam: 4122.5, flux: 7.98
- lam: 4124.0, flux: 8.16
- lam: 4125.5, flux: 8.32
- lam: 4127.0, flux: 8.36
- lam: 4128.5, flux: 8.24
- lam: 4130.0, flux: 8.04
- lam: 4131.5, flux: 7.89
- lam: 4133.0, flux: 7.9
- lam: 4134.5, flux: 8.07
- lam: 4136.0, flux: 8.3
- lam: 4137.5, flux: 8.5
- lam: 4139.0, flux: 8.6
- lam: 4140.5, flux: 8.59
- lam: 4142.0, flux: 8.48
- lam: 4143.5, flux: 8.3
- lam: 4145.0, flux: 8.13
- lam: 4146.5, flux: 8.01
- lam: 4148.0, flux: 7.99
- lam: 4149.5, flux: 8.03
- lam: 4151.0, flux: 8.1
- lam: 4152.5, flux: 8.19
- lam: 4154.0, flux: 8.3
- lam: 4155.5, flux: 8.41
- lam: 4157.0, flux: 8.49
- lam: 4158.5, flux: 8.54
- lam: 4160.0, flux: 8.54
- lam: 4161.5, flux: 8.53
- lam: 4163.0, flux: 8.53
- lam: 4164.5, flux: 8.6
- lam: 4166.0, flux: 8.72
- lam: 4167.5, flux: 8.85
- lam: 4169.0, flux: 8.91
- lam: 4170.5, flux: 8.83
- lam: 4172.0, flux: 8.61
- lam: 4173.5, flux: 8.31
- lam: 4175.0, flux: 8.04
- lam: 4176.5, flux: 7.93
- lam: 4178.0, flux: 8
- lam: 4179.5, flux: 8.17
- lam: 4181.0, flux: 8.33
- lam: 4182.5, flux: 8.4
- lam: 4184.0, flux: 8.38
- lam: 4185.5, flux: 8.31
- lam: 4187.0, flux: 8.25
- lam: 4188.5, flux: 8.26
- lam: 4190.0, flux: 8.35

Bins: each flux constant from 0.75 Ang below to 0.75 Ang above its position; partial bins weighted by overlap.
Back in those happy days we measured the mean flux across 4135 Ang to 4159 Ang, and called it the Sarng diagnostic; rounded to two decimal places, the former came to 8.31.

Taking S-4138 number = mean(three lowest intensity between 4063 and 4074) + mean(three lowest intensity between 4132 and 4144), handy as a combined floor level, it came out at 16.8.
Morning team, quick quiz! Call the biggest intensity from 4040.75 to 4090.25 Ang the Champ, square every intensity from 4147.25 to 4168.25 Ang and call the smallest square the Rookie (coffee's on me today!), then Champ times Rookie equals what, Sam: 582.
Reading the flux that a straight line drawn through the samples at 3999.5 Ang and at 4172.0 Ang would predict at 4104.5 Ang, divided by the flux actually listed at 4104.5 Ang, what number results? 1.16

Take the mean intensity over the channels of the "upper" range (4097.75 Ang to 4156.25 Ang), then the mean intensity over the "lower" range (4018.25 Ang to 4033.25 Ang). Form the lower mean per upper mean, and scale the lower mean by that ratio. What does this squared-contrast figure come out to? 9.8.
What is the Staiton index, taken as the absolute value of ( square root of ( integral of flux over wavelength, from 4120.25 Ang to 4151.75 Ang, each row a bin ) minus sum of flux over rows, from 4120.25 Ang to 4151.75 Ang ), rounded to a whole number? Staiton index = 156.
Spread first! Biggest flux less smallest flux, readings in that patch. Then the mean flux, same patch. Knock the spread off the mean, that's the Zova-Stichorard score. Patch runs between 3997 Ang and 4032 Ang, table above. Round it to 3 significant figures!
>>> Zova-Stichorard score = 7.52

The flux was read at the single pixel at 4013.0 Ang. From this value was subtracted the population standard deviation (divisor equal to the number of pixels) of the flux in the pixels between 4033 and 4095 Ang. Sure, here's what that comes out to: 7.72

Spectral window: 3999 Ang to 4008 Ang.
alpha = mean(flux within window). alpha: 8.52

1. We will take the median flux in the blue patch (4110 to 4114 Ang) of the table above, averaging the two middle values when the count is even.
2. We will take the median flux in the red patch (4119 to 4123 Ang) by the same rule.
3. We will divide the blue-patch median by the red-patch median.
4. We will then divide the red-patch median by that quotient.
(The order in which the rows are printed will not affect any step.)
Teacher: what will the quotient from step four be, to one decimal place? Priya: 8.7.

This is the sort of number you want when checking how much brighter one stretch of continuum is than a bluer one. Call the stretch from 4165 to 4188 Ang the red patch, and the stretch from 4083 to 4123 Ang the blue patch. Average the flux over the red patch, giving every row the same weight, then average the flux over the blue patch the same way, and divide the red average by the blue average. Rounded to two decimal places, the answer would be 1.08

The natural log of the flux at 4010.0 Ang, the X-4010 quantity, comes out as 2.13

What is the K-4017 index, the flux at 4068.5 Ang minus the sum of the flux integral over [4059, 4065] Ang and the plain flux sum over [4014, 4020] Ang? -78.0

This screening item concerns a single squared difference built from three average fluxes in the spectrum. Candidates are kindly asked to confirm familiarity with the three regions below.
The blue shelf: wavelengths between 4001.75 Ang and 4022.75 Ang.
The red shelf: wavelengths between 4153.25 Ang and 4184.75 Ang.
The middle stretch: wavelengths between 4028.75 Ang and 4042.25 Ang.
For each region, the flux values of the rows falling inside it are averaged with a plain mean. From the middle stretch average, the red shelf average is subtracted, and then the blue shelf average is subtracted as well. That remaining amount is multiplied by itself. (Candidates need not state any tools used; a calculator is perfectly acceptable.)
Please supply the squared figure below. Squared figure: 57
